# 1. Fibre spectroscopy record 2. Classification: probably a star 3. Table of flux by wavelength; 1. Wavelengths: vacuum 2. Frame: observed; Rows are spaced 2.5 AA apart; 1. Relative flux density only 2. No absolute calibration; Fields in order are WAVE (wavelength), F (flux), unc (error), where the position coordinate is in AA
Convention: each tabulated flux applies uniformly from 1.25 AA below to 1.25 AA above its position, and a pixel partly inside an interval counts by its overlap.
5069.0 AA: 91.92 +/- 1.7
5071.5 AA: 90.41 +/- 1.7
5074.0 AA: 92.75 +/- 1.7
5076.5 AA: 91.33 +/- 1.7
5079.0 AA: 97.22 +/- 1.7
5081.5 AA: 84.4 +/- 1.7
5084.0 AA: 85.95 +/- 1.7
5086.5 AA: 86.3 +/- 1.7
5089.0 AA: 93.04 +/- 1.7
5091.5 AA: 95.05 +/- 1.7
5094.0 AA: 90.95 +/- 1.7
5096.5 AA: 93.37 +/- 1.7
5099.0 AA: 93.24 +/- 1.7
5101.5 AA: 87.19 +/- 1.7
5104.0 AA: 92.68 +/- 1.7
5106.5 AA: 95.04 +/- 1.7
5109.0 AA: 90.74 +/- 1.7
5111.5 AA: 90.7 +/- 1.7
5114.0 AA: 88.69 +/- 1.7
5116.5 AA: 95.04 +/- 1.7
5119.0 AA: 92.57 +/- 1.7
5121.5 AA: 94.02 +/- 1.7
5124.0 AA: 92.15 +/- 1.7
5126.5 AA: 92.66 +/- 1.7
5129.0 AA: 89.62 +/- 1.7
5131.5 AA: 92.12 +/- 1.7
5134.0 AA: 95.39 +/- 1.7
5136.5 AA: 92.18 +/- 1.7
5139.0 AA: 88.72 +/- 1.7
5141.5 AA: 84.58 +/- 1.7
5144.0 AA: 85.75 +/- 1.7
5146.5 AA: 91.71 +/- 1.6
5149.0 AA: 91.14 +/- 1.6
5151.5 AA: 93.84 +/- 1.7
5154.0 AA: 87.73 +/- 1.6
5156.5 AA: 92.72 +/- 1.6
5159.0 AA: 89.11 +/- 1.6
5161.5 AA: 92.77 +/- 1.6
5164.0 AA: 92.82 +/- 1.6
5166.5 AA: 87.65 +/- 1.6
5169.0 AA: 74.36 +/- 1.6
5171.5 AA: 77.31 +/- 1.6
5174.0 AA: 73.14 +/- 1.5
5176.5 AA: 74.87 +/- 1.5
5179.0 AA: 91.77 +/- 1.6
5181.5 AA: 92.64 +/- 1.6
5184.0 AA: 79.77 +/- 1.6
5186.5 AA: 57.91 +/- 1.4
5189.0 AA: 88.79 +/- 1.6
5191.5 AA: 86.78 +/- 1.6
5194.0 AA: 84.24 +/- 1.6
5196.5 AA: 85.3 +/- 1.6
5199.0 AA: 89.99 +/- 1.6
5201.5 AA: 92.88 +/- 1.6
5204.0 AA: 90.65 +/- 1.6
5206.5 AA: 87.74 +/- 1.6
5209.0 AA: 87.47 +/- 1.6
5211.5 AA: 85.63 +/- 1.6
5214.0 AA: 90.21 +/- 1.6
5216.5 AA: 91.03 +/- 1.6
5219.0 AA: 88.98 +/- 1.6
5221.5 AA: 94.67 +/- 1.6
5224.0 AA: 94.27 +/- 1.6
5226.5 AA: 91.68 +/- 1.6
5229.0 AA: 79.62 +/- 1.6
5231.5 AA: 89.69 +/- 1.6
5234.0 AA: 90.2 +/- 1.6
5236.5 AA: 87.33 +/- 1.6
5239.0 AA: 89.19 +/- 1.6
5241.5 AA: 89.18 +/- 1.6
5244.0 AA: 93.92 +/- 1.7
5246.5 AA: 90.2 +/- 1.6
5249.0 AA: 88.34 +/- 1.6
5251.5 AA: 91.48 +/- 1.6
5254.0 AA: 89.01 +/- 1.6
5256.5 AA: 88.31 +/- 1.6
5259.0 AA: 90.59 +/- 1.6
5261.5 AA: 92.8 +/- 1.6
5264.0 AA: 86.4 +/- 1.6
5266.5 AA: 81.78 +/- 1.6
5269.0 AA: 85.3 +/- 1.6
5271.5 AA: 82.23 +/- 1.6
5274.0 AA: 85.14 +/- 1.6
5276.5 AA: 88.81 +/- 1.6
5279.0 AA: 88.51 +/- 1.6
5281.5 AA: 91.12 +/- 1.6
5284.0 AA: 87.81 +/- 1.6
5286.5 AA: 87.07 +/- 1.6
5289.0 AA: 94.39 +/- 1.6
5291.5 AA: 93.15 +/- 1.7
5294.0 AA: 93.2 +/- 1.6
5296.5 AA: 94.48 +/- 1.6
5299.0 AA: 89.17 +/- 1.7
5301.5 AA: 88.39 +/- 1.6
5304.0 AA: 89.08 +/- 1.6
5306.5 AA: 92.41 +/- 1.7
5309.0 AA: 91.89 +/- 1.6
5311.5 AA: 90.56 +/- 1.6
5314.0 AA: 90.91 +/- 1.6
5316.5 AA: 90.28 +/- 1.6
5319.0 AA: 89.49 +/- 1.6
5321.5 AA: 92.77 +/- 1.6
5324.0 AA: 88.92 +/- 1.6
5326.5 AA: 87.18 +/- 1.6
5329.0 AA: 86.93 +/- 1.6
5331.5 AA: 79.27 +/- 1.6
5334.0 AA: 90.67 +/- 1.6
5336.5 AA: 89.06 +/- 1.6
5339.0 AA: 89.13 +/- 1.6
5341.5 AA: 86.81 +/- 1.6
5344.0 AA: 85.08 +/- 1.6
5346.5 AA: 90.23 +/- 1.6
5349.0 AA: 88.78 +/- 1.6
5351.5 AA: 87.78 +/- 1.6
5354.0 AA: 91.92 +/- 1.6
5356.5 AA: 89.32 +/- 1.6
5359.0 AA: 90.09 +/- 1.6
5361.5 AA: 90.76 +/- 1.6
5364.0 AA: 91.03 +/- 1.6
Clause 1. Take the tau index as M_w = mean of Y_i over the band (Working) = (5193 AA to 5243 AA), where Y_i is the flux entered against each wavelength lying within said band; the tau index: 89.0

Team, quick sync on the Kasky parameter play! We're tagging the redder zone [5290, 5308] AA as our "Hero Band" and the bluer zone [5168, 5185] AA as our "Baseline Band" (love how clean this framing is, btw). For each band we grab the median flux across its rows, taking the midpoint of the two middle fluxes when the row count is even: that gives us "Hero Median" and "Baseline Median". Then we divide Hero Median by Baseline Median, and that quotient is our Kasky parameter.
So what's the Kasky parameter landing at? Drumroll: 1.195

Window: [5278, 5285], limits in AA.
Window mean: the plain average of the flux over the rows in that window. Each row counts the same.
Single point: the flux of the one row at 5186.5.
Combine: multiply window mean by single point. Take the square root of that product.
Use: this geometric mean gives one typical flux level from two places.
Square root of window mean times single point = 72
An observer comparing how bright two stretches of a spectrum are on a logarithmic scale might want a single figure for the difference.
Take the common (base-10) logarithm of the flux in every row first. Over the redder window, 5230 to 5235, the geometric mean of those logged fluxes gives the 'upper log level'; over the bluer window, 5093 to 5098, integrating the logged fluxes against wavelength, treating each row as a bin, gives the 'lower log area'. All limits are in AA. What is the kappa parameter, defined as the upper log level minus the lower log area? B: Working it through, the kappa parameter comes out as -7.87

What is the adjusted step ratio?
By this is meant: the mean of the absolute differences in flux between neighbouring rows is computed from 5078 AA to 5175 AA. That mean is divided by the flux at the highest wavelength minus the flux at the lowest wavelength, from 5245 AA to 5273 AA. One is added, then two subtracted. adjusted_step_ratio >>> -1.5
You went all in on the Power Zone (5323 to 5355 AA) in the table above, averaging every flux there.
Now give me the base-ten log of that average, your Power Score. 1.94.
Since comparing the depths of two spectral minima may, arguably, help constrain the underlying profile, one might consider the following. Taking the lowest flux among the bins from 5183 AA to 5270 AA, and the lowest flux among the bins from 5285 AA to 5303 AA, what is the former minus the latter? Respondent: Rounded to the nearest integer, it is -29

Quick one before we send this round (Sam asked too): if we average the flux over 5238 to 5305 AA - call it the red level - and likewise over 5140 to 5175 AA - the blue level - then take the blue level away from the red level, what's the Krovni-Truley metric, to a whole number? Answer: 2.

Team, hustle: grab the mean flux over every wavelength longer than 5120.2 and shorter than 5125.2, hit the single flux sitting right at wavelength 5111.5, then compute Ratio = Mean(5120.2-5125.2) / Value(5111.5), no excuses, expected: 1.03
